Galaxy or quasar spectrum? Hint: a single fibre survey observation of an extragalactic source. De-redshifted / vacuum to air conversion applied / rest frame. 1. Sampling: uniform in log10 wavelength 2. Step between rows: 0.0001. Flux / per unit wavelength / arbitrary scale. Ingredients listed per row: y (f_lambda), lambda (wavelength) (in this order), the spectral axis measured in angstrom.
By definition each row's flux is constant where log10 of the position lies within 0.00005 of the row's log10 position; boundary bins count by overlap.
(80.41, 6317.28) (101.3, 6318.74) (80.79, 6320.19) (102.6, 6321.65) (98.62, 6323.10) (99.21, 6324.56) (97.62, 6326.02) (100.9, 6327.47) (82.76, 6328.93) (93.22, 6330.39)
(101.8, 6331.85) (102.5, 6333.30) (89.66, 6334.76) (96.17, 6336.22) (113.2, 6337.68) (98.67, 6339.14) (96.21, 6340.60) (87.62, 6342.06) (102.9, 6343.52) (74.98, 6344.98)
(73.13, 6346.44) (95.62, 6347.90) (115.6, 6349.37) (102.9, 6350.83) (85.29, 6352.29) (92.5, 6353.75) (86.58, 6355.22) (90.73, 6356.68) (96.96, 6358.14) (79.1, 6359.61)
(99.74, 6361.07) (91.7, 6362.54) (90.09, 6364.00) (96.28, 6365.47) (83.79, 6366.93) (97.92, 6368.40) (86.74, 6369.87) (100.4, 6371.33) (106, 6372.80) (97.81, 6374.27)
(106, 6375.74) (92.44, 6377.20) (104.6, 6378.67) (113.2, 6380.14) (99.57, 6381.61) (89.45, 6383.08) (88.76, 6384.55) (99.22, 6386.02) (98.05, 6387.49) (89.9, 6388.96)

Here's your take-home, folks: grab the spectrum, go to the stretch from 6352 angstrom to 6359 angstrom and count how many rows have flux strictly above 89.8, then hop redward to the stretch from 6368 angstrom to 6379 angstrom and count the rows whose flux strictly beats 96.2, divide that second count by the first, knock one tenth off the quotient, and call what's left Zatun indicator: 1.9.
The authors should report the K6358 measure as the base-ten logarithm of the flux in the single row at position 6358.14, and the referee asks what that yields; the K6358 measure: 1.987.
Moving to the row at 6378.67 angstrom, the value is 2.020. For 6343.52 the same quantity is 2.012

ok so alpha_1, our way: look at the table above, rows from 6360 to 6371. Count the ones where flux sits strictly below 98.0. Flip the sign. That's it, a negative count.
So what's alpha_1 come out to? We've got -6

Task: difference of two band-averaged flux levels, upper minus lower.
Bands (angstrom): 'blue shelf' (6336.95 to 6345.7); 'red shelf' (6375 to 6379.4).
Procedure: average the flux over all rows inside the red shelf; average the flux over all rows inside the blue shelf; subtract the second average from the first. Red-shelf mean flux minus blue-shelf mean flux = 5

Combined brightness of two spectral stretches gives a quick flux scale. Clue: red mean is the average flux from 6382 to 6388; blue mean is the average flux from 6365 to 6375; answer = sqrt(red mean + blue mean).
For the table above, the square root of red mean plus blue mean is 13.8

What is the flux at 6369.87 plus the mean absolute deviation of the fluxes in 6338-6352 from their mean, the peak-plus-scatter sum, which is 97.1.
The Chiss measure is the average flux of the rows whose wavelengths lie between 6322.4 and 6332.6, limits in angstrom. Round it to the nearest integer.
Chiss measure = 96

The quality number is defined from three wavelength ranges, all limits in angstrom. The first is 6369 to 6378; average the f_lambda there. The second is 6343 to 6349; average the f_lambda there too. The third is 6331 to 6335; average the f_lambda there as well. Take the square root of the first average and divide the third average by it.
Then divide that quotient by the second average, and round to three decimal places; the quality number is 0.114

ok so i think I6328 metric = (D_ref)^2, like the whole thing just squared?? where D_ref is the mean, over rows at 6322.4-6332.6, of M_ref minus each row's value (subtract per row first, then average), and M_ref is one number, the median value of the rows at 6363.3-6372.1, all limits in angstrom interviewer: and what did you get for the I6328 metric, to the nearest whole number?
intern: 10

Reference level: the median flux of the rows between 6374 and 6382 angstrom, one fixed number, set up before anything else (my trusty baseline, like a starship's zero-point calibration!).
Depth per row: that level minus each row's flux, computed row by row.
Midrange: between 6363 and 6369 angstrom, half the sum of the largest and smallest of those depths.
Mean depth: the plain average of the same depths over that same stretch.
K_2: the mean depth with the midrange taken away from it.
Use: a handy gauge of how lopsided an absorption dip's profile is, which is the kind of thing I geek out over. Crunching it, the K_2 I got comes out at -1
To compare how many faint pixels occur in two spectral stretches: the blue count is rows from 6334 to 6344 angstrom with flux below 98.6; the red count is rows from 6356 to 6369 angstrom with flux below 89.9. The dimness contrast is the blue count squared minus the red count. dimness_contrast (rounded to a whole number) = 14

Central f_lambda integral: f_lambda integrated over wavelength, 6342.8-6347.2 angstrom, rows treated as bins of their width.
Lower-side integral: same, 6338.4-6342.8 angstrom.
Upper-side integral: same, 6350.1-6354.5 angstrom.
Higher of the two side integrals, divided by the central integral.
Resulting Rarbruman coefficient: 1.12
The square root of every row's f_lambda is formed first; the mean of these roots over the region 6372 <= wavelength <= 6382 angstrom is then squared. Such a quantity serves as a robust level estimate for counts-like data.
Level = 103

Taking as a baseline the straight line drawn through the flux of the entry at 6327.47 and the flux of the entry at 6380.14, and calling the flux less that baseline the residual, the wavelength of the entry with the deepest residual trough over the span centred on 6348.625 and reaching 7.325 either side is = 6346.44 angstrom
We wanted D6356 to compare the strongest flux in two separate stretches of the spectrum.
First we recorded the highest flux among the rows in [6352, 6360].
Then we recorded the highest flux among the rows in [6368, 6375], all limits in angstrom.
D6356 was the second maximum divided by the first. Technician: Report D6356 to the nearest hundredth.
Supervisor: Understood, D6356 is 1.09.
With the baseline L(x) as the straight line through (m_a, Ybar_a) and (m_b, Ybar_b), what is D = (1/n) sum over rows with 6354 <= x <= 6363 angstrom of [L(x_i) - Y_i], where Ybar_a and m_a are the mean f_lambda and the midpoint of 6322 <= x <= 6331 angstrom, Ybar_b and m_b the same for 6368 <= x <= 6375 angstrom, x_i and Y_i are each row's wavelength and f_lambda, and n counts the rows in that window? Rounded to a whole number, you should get 6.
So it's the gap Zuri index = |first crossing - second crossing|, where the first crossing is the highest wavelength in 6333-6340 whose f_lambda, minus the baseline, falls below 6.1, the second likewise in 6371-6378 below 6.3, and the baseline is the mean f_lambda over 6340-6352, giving 38.1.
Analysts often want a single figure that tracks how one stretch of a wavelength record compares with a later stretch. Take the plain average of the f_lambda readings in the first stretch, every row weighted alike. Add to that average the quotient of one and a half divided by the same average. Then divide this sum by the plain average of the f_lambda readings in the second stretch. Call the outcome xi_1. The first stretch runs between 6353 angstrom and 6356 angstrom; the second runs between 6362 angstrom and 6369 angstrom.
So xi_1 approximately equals 0.97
